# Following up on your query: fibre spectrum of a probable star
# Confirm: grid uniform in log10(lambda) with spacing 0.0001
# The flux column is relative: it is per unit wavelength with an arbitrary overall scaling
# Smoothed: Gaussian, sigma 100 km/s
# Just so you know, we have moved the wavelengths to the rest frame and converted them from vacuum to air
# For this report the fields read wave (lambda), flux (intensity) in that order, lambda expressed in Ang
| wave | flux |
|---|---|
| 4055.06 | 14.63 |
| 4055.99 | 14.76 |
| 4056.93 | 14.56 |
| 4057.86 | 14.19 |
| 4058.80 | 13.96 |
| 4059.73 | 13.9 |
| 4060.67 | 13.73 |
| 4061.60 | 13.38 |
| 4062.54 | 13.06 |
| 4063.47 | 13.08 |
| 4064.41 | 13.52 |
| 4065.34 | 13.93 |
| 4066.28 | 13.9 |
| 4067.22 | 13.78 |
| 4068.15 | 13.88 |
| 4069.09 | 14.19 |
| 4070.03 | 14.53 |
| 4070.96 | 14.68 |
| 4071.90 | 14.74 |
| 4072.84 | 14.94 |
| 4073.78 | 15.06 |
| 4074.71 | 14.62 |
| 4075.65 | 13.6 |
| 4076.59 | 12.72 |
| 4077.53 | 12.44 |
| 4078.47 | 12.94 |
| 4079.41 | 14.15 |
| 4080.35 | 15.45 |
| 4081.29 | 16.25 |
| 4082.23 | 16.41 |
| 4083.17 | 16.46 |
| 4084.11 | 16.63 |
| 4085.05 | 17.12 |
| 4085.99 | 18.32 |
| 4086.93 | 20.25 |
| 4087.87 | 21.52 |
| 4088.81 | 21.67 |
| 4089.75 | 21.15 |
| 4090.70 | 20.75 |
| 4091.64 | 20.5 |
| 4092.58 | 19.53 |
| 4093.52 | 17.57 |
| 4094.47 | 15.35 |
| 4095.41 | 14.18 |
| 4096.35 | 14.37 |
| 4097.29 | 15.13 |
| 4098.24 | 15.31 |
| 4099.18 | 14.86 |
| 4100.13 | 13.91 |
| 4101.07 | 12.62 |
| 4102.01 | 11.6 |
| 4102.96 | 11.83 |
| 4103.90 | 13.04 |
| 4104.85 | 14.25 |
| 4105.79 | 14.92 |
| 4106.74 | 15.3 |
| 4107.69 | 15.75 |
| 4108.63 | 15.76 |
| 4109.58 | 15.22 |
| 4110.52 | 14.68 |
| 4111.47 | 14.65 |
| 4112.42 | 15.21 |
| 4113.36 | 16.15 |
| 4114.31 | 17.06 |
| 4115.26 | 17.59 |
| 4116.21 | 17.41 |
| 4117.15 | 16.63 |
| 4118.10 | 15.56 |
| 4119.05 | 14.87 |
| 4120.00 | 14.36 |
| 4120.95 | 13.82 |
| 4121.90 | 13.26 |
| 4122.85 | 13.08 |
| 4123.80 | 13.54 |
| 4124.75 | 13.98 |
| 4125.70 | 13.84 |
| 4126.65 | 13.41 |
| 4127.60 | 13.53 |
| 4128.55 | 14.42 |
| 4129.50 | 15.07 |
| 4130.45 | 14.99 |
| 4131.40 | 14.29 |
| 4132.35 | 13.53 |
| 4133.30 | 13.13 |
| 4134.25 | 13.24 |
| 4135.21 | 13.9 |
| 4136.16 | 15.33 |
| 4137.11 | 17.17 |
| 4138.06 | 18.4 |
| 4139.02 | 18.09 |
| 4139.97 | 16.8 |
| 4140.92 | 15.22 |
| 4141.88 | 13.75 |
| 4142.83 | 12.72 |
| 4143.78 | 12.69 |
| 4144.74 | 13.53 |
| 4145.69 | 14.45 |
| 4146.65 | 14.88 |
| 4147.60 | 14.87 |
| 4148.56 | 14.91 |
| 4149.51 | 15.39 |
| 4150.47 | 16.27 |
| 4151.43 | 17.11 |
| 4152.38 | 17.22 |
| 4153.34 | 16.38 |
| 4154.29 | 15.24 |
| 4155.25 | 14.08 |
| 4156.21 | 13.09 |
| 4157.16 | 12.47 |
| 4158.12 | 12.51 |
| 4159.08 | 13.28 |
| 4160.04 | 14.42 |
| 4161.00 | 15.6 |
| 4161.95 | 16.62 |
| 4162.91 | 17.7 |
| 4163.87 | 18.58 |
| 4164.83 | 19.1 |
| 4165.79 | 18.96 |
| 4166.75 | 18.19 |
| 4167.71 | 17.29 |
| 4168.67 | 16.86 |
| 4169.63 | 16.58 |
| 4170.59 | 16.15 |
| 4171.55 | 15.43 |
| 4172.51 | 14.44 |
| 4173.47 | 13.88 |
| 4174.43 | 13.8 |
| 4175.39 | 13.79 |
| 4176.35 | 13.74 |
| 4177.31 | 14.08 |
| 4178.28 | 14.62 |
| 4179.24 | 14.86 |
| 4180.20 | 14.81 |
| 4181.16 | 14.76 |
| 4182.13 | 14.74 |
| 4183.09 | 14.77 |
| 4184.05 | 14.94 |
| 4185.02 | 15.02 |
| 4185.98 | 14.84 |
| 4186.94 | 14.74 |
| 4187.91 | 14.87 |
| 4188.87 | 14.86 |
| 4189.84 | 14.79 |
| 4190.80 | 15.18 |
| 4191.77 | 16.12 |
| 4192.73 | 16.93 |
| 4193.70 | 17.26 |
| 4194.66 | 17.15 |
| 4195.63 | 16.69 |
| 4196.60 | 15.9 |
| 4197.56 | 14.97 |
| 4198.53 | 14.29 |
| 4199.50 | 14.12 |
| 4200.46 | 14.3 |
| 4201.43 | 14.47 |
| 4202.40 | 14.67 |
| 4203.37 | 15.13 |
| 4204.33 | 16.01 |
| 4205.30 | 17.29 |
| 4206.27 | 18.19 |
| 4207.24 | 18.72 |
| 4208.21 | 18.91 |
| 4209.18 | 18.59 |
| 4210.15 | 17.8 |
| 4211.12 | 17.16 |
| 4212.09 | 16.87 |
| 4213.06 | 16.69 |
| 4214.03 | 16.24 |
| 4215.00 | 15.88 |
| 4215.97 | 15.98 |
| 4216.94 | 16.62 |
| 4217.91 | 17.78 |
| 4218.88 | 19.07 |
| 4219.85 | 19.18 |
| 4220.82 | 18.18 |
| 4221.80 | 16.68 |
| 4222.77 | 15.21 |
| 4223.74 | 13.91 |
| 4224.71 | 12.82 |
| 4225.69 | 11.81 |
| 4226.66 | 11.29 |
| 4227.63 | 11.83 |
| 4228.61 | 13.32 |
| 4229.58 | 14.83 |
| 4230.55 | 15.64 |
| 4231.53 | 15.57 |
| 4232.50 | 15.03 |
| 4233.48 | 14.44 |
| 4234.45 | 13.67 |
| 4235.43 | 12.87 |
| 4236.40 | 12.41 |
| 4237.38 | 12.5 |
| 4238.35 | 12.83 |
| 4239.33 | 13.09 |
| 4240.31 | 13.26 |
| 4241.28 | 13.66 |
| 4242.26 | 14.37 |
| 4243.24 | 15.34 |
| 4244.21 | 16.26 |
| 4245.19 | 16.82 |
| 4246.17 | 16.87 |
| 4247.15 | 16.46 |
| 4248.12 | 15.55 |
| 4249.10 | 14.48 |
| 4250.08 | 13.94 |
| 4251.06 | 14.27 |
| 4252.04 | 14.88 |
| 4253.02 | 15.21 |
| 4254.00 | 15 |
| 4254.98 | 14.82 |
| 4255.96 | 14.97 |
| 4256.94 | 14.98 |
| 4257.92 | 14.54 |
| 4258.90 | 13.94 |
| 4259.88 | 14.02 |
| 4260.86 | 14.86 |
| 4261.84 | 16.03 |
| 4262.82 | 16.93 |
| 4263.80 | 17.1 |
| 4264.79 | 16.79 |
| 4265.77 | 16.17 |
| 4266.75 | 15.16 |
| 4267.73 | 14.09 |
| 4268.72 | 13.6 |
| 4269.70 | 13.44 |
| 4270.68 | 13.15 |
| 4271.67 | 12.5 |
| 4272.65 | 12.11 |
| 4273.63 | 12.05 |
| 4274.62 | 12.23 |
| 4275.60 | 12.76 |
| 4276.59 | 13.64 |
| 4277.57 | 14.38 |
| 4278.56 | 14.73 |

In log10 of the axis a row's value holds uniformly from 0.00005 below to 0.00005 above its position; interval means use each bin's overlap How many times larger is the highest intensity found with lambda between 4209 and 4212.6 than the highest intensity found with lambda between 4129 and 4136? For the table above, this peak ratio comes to 1.23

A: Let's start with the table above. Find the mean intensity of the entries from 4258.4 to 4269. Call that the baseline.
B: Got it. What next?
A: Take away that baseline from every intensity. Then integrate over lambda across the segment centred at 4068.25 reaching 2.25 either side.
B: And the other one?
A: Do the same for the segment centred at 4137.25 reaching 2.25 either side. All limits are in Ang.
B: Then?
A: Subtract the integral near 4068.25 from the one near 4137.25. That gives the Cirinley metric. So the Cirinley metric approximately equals 12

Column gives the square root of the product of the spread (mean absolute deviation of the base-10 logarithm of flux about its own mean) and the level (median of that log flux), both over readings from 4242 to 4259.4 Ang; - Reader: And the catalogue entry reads 0.15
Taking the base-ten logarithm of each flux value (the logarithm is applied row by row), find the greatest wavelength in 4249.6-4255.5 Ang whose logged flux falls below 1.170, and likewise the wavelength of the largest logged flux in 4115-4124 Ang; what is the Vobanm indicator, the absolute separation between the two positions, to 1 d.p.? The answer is 135.8 Ang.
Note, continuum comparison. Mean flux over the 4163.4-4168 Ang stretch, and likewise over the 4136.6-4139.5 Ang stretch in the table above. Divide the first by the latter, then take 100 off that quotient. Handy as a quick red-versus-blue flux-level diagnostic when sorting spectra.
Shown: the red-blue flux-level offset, -99.0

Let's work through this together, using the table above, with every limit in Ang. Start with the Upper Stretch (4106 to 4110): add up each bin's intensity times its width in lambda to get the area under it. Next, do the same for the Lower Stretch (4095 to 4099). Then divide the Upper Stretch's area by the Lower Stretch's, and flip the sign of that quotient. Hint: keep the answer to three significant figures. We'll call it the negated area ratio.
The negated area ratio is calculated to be -1.05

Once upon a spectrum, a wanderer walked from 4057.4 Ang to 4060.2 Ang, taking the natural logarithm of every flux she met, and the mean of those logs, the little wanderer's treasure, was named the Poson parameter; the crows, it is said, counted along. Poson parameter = 2.64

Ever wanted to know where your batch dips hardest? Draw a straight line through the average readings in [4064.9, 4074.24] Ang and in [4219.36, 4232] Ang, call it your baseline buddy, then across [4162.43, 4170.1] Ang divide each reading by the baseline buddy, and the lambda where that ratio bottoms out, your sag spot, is 4169.63 Ang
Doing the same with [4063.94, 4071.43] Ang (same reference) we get 4064.41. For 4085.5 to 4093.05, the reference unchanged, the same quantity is 4085.99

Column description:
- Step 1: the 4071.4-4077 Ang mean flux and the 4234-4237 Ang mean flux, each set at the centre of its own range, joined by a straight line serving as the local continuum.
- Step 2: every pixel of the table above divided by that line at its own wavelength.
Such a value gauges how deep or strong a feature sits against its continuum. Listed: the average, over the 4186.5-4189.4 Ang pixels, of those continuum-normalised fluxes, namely 1.11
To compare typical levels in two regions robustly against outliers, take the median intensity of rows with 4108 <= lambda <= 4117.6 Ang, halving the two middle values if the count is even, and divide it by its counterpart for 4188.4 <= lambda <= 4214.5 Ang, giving 0.98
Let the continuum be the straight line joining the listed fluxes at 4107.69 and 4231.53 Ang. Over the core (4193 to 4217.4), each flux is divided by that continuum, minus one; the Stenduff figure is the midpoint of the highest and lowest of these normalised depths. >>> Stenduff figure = 0.06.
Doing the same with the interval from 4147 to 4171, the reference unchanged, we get 0.01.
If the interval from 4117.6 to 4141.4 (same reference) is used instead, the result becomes 0.00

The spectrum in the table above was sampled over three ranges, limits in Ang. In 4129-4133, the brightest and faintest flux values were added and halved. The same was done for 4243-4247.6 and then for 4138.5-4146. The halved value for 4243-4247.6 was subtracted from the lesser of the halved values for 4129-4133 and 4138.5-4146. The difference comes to -1.8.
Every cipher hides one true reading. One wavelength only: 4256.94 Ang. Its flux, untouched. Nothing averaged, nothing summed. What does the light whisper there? 14.98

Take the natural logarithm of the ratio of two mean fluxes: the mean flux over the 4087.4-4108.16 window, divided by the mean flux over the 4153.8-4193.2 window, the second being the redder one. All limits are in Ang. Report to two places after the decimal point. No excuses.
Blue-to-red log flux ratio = 0.05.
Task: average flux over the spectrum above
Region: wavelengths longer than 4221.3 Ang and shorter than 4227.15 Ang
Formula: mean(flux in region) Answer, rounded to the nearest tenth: 13.6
